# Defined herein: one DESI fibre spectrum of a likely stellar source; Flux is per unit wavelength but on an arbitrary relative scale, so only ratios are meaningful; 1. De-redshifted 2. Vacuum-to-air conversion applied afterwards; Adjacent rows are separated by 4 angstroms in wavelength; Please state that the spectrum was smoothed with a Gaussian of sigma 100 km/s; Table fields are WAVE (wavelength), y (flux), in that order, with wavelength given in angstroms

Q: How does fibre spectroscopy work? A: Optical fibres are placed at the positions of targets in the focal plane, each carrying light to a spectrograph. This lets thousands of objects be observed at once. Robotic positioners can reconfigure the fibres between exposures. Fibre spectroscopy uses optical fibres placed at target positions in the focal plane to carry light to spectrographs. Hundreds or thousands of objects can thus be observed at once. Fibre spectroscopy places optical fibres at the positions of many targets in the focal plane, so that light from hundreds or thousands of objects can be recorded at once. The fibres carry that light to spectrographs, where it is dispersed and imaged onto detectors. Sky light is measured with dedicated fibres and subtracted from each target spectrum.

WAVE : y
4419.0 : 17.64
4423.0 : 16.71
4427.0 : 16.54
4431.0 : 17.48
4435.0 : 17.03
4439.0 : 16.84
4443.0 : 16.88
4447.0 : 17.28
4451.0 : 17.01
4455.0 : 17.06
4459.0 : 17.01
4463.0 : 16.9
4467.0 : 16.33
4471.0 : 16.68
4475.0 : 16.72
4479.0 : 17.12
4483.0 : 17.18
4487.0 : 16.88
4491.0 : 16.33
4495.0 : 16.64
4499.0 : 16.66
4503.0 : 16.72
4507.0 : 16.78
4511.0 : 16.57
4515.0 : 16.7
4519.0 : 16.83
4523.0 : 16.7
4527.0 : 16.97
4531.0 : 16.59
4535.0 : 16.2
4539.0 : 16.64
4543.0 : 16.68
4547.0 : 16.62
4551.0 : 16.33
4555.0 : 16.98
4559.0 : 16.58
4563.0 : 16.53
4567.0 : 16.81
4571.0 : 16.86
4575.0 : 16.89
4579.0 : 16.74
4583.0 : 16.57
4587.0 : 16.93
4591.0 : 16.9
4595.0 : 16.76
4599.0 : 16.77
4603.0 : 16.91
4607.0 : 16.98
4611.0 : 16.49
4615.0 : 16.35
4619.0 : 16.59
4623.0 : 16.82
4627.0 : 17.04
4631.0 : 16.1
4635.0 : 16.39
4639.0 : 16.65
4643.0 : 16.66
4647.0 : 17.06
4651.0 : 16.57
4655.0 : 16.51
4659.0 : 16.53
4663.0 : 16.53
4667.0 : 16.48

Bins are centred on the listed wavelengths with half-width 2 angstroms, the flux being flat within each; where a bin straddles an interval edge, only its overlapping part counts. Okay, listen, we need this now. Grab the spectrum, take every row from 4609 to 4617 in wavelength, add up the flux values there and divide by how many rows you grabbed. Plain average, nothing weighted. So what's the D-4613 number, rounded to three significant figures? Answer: 16.4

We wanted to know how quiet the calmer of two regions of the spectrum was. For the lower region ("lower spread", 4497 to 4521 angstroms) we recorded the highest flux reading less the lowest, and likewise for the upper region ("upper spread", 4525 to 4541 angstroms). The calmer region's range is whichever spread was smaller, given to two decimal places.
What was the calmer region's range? 0.26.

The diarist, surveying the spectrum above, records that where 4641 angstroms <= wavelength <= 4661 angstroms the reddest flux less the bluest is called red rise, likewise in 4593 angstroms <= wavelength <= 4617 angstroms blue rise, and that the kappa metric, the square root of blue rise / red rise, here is 1.8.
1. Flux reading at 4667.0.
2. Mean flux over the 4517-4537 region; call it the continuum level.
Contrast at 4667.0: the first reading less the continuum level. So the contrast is -0.2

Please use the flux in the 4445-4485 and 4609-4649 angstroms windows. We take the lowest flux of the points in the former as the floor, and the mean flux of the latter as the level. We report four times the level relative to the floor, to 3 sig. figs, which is 4.07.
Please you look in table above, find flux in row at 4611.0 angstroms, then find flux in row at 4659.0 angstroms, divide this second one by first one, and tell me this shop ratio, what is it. 1.00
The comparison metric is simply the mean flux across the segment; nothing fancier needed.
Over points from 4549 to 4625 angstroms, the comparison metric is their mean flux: 16.73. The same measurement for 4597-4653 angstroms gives 16.67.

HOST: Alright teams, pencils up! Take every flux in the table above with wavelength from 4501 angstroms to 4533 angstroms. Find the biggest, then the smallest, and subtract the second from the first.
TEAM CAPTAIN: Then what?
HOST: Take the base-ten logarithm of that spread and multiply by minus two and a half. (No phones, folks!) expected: 1.0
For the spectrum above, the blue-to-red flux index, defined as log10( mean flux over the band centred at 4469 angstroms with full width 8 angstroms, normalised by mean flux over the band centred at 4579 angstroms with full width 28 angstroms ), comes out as -0.008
